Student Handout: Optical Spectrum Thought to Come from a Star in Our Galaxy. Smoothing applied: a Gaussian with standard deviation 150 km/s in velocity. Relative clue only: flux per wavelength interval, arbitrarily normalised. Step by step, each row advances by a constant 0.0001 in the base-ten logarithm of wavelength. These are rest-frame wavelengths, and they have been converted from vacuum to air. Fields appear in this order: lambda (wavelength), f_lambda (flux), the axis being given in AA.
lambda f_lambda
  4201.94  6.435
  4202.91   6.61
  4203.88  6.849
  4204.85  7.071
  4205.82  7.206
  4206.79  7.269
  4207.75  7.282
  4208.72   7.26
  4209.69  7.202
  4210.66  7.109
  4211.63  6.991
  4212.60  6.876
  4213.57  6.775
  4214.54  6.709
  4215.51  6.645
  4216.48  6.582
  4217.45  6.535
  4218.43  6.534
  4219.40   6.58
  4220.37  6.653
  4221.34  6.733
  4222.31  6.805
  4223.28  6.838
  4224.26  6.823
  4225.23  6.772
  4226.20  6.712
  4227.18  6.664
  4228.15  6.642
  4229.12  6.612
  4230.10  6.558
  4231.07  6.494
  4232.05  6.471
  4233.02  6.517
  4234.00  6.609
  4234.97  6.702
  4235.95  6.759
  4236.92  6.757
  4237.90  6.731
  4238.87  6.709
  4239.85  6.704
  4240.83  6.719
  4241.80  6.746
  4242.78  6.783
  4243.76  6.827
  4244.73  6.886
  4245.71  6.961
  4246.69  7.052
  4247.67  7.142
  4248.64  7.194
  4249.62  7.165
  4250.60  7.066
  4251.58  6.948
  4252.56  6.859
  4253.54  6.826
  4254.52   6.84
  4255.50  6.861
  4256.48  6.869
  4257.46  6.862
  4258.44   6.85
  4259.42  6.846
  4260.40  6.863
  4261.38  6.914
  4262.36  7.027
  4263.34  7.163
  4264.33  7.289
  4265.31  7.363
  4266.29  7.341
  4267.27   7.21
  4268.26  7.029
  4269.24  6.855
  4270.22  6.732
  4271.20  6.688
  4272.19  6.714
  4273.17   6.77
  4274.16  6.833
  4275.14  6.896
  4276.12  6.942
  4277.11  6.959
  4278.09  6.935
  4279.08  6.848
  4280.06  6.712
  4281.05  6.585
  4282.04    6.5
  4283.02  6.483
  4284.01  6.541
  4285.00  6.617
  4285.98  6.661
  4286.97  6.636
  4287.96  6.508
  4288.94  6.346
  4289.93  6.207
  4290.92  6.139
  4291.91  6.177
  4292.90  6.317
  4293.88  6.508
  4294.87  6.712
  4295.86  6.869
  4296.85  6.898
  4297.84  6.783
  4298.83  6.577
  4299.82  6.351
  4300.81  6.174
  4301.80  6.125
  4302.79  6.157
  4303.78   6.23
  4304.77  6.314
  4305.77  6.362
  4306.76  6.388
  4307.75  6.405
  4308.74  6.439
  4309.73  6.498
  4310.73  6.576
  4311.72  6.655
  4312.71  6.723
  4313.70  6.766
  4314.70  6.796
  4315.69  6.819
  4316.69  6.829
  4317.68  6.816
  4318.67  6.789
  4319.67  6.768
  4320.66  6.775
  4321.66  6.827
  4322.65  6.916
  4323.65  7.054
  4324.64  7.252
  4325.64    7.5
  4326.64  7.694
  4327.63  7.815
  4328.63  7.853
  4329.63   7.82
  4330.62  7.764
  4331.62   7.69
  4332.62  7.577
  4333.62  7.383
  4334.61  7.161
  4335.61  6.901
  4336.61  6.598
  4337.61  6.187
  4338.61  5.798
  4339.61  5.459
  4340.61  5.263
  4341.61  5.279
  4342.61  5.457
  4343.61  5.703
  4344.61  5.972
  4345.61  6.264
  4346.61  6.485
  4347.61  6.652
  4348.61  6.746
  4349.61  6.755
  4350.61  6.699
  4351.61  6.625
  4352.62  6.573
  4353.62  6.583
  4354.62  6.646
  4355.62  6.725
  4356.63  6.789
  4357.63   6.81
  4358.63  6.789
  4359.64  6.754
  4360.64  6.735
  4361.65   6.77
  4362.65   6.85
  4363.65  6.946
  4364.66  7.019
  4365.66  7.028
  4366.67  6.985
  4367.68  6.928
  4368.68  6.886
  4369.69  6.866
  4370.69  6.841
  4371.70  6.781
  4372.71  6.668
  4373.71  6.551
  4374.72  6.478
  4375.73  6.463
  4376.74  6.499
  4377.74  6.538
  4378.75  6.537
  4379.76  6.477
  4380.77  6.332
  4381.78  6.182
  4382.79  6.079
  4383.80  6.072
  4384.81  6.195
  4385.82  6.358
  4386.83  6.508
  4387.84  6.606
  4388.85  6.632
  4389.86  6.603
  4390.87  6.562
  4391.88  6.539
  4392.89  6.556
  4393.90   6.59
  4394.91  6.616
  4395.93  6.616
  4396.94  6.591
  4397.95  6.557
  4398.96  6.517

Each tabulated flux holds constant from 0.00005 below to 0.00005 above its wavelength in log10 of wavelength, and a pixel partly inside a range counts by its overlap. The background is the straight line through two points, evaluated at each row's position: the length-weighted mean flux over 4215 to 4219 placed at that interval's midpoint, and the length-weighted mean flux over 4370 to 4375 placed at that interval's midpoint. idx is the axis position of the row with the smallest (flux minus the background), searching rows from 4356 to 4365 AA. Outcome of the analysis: 4360.64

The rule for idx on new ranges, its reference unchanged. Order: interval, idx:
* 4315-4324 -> 4319.67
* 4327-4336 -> 4335.61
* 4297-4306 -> 4301.80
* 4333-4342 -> 4340.61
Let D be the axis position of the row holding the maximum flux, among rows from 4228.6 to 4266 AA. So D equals 4265.31 AA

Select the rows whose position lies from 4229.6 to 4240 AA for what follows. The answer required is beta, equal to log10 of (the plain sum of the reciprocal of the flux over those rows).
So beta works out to 0.220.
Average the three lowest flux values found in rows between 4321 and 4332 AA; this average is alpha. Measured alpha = 6.9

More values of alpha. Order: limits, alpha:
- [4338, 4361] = 5.3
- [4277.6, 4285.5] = 6.5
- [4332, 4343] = 5.3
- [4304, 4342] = 5.3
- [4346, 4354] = 6.5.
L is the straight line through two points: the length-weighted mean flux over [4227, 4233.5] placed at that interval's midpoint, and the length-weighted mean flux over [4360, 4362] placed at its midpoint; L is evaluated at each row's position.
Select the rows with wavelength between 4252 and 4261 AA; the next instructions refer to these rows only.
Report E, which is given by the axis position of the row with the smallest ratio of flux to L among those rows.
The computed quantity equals 4253.54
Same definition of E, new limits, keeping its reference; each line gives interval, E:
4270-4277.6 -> 4271.20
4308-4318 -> 4308.74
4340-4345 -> 4340.61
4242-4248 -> 4242.78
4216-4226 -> 4218.43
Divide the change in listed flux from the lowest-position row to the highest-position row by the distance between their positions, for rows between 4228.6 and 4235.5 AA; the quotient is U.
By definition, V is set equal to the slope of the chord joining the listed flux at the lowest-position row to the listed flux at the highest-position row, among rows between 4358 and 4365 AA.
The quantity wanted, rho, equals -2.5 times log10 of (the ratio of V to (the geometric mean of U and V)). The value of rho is -0.5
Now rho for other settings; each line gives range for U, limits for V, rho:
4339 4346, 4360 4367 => 0.6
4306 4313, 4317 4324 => 0.2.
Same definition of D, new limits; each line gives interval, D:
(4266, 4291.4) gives 4266.29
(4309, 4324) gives 4323.65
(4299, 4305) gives 4299.82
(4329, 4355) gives 4329.63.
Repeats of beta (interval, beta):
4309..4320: 0.213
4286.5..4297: 0.230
